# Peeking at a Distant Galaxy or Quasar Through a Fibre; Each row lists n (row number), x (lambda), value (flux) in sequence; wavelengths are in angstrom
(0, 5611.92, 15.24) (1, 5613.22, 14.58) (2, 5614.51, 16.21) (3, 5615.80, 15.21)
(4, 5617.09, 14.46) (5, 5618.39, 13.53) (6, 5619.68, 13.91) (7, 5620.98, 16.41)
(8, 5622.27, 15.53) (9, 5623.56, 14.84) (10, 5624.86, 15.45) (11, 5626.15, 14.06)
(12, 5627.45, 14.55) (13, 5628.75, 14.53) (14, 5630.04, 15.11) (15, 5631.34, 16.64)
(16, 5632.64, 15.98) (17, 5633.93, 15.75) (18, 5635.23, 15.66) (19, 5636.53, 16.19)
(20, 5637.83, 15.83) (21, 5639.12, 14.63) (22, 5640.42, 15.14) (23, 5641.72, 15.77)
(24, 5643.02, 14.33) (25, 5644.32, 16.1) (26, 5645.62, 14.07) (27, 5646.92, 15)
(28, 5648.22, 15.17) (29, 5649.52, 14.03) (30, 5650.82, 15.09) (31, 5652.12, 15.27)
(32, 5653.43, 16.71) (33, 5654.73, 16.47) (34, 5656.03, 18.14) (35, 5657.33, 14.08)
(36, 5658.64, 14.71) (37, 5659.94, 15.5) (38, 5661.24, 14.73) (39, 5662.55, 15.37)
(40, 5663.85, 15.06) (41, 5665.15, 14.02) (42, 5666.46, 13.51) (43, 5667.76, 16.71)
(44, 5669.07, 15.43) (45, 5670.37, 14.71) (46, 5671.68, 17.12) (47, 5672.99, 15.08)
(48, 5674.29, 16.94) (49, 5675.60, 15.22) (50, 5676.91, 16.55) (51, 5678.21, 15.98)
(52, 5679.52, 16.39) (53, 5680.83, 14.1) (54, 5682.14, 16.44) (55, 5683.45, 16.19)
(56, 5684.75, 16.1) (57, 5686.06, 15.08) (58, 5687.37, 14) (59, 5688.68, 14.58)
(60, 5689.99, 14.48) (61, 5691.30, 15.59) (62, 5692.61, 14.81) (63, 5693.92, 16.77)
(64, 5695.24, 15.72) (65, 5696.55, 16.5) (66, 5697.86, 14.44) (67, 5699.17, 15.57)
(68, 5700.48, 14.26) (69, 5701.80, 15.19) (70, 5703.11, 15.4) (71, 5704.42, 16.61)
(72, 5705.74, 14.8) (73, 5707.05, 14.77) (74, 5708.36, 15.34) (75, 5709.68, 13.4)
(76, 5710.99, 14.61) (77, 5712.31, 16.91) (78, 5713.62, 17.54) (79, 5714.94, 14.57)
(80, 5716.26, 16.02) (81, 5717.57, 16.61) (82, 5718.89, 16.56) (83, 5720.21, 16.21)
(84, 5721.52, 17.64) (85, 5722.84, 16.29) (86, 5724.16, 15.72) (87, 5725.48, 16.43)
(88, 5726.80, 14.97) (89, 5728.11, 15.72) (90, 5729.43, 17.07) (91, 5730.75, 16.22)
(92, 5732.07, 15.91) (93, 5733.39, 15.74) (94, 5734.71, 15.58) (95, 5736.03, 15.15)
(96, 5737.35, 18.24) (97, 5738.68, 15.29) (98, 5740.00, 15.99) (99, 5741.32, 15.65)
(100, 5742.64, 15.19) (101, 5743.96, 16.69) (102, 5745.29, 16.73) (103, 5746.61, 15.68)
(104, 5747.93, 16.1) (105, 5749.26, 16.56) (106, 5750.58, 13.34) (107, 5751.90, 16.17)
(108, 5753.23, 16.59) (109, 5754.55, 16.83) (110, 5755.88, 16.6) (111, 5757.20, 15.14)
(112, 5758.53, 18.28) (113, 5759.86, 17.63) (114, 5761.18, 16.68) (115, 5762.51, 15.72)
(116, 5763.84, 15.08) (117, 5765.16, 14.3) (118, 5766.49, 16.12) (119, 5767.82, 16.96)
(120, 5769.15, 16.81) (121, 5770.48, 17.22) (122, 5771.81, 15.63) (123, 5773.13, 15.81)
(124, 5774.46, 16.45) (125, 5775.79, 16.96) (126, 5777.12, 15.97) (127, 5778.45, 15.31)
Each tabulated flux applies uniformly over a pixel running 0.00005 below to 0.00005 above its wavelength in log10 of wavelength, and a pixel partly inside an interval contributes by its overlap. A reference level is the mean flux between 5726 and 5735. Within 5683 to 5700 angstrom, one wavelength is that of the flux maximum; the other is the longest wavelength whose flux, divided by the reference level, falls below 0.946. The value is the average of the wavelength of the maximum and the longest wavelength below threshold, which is 5695.9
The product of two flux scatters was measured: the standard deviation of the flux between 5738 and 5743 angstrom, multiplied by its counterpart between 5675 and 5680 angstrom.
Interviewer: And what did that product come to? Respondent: 0.2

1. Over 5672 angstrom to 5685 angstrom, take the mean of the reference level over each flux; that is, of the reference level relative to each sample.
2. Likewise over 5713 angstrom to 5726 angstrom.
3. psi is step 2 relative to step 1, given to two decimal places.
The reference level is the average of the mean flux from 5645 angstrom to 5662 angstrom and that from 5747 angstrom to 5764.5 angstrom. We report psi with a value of 0.97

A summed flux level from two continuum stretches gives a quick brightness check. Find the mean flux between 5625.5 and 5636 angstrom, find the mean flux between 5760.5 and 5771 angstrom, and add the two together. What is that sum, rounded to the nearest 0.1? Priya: 31.4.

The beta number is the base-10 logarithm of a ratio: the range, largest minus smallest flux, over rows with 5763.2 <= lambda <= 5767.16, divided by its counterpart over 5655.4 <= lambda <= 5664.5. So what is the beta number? -0.35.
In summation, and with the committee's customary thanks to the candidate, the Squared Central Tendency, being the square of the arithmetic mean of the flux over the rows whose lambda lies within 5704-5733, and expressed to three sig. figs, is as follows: 253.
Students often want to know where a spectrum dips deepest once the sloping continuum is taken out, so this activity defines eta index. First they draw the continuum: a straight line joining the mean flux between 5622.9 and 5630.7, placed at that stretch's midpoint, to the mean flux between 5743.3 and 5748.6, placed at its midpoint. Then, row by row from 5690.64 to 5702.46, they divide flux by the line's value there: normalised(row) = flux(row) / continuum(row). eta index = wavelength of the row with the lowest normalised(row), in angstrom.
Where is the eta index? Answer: 5700.48 angstrom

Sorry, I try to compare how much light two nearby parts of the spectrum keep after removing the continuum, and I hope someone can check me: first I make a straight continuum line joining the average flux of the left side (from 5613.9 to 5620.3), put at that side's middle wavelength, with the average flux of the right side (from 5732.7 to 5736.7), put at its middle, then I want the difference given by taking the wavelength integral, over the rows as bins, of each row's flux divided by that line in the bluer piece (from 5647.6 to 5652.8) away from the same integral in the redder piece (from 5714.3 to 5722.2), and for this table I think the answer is 3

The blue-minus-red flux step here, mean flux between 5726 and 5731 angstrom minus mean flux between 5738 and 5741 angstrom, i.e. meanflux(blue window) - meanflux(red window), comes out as 0.4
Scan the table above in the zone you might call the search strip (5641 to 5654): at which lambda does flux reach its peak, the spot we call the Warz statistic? 5653.43 angstrom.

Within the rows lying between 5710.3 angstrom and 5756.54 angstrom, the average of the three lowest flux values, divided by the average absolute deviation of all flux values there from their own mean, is 20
